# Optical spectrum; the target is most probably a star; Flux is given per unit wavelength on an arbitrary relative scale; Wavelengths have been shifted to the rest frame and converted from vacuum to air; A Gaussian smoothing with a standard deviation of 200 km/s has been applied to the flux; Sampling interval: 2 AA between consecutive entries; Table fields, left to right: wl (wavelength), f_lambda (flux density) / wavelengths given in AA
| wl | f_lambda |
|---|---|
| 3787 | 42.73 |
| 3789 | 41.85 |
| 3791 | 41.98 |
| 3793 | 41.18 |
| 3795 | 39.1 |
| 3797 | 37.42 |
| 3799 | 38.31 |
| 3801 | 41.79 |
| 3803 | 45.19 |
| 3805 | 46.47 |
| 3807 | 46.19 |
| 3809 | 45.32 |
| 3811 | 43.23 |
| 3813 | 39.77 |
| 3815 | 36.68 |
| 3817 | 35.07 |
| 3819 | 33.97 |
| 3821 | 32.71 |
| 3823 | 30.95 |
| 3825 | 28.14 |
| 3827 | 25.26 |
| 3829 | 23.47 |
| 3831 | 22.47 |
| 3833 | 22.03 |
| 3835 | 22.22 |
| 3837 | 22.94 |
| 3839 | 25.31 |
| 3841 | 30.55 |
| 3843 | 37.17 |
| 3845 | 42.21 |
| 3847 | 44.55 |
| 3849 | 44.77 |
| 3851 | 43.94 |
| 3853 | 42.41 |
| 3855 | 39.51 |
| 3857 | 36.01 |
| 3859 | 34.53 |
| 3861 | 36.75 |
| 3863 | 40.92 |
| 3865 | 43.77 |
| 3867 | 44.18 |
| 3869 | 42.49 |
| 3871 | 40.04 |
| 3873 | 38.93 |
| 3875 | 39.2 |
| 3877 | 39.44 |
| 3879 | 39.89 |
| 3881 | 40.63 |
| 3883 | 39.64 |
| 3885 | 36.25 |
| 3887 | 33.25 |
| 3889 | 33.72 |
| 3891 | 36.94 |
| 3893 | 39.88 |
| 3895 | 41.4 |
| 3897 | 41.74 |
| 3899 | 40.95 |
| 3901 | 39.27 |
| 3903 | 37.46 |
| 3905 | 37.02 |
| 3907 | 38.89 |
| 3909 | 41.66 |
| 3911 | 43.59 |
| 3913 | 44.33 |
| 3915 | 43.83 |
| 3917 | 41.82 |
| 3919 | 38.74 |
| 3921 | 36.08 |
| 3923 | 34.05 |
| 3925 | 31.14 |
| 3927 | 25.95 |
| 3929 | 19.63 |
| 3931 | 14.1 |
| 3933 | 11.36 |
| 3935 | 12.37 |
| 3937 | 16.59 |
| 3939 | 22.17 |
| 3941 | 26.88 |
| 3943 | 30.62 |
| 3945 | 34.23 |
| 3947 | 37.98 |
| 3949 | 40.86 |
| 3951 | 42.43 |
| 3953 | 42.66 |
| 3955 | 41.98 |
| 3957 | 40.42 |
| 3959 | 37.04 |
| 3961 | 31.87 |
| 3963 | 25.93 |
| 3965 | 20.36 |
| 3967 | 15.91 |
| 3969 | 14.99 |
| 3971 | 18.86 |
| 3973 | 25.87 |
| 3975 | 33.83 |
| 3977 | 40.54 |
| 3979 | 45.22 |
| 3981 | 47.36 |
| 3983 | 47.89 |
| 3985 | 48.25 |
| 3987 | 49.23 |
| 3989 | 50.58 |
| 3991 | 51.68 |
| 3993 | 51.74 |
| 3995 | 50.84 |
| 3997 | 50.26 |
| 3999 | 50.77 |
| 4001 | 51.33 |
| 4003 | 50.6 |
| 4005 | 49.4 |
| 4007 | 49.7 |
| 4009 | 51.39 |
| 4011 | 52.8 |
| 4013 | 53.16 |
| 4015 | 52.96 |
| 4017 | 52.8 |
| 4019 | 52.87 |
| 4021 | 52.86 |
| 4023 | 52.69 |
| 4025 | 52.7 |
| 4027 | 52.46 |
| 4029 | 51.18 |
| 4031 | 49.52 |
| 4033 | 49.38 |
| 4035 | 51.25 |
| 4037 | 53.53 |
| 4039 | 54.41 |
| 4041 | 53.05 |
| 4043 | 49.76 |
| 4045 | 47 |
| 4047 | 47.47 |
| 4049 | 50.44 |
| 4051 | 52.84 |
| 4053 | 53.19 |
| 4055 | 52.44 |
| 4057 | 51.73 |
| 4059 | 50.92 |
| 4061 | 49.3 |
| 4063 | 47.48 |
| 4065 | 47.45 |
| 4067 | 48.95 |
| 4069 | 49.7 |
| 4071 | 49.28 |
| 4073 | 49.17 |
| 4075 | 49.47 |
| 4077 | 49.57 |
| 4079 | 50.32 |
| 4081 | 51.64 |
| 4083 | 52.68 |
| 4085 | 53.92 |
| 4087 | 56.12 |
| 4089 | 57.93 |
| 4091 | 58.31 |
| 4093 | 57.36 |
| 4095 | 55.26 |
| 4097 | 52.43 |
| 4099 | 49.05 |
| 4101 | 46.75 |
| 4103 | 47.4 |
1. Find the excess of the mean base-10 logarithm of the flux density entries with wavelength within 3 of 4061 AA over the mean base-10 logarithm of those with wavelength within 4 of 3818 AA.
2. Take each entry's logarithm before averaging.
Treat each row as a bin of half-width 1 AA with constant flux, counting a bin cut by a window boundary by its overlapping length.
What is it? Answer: 0.15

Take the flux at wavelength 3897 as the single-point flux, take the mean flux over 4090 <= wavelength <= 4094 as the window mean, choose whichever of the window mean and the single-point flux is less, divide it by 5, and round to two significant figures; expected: 8.3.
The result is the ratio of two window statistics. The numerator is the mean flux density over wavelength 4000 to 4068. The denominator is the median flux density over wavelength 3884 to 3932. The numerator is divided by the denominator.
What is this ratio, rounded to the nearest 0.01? 1.34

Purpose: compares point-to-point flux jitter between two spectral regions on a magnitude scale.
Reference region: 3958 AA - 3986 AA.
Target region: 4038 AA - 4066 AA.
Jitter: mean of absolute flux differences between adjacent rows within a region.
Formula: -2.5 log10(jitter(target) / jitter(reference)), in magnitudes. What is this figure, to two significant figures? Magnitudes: 1.1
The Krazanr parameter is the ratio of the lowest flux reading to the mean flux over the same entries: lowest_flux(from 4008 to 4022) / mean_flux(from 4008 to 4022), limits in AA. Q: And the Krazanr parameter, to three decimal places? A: 0.975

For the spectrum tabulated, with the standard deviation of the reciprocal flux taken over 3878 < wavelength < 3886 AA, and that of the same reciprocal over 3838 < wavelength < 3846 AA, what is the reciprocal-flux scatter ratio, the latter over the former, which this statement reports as 5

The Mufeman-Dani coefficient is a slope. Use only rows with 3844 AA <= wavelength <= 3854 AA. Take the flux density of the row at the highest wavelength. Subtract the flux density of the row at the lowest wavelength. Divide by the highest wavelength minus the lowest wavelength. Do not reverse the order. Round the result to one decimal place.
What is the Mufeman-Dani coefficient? 0.0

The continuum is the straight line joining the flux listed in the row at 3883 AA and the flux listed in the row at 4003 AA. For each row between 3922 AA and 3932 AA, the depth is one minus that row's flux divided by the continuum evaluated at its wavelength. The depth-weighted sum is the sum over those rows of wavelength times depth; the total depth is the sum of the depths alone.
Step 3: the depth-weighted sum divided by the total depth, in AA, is 3928.1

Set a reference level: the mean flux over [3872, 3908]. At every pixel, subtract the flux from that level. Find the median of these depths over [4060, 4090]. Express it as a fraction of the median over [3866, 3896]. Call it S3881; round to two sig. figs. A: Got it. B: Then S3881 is 10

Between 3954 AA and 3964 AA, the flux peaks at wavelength 3955 AA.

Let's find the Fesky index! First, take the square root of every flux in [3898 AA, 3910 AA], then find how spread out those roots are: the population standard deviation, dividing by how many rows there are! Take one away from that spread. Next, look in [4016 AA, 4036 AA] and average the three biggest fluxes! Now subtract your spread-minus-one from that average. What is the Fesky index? 53.7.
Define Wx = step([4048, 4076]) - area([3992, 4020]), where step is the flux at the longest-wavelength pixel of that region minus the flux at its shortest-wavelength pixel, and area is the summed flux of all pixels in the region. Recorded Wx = -722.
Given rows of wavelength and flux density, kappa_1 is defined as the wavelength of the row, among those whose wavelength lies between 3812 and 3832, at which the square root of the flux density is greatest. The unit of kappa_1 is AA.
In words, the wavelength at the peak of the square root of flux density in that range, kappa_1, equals 3813 AA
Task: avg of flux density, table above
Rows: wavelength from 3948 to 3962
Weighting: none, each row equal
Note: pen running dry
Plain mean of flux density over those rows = 39.6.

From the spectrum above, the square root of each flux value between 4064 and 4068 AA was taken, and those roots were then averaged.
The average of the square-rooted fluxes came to 6.94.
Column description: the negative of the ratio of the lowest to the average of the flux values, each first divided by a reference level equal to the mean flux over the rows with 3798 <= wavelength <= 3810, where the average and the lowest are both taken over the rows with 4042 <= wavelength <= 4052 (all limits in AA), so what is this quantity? -0.95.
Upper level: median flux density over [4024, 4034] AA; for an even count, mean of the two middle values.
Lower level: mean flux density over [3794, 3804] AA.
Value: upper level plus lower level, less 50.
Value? 42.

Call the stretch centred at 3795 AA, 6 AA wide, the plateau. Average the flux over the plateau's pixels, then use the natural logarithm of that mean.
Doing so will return 3.67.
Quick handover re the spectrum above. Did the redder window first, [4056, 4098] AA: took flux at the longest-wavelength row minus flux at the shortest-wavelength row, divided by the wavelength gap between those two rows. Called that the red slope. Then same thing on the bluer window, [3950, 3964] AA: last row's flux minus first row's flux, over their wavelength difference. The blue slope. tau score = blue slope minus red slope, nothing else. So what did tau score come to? -1.4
